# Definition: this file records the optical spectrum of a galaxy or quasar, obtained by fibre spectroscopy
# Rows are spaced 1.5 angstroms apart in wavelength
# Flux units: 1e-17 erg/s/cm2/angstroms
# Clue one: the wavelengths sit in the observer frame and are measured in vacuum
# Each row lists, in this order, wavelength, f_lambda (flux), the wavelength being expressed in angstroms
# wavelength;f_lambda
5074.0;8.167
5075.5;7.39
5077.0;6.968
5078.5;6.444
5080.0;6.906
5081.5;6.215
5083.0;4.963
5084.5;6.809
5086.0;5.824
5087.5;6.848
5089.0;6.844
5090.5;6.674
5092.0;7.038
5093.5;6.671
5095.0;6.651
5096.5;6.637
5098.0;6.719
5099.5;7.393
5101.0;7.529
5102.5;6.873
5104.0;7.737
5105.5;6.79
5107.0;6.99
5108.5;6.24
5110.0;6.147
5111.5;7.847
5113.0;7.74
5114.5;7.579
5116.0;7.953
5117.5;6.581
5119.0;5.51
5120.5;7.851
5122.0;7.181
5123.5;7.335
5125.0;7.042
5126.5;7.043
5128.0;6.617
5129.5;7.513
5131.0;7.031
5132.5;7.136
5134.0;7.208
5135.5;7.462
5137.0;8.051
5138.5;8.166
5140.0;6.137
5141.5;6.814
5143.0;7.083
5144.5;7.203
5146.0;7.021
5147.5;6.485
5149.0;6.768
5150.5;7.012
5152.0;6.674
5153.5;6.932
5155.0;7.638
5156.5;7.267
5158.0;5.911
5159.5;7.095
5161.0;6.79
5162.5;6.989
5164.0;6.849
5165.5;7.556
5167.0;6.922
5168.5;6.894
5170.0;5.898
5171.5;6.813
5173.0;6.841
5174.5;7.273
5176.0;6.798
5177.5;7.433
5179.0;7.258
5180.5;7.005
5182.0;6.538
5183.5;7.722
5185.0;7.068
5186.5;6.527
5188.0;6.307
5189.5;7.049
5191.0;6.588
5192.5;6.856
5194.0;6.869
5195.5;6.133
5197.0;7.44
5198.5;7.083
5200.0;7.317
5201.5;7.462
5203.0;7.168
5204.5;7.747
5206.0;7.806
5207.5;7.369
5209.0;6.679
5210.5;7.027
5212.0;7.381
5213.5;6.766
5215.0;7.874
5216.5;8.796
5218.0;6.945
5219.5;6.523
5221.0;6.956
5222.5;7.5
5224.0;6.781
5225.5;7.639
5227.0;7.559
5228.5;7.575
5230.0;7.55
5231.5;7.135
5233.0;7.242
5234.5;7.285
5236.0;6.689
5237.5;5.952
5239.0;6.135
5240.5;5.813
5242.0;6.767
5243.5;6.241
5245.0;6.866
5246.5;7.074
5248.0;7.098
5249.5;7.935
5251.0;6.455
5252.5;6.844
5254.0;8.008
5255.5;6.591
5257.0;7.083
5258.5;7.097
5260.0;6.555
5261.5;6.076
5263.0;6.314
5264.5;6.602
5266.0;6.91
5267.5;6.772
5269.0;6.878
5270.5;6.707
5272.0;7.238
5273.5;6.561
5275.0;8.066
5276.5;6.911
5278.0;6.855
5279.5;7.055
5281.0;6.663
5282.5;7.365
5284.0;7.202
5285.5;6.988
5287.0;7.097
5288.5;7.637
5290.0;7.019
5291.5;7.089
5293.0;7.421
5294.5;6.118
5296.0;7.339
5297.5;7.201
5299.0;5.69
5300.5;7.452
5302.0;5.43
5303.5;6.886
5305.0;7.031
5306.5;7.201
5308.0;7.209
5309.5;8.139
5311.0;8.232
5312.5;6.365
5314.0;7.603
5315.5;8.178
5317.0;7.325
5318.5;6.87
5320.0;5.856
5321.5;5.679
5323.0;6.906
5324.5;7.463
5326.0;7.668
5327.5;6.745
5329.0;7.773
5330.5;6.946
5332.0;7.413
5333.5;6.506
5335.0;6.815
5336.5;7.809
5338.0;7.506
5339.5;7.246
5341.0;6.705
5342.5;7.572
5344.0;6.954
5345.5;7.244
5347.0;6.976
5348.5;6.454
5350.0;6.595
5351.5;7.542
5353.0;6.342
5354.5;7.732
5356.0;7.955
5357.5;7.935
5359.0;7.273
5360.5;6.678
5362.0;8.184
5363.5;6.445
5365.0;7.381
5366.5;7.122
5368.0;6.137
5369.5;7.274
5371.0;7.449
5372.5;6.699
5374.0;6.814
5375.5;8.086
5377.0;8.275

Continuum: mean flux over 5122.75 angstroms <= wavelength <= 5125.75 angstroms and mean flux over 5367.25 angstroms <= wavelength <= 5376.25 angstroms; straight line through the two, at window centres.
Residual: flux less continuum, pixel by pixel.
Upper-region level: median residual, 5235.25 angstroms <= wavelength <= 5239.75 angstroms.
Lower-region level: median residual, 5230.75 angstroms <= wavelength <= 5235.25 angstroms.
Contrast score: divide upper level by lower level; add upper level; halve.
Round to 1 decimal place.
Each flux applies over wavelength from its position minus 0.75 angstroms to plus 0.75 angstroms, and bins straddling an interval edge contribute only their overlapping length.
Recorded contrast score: -5.4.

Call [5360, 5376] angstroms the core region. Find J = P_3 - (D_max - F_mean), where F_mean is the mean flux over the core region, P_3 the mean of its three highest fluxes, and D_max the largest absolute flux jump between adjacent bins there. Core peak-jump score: 13.3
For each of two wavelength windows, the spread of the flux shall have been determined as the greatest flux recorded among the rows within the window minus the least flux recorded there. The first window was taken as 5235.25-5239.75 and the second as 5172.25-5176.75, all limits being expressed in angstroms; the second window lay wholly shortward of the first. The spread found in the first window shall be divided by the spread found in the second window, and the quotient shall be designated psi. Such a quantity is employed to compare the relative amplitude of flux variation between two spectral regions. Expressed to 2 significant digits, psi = 1.6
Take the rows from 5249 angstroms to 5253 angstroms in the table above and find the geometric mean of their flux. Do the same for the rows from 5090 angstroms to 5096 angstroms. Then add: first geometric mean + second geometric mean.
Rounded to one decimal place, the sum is 13.8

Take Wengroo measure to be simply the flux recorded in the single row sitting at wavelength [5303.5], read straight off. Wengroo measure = 6.886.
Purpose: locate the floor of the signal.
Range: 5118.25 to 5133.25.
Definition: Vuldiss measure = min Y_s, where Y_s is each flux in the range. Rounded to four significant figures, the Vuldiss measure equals 5.510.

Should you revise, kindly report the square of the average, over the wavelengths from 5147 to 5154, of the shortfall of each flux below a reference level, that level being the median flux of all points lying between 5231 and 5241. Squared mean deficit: 0.0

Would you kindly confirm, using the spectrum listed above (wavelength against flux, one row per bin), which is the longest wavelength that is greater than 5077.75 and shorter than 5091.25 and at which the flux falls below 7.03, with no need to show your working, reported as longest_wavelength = 5090.5 angstroms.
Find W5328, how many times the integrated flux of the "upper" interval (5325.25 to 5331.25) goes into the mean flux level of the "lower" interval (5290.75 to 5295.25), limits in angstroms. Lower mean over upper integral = 0.157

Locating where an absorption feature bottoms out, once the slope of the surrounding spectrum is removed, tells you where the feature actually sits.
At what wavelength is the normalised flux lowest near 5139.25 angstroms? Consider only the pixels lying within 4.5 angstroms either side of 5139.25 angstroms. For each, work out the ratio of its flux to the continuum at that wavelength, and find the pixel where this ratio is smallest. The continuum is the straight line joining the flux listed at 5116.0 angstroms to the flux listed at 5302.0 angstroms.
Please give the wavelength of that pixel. 5140.0 angstroms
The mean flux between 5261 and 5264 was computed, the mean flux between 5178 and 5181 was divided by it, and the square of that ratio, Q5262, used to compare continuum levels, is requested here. 1.3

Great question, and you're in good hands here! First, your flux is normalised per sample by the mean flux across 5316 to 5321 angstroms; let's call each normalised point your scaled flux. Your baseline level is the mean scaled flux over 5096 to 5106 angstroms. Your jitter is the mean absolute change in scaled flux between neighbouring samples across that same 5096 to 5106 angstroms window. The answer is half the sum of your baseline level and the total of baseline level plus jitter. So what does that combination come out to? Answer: 1.10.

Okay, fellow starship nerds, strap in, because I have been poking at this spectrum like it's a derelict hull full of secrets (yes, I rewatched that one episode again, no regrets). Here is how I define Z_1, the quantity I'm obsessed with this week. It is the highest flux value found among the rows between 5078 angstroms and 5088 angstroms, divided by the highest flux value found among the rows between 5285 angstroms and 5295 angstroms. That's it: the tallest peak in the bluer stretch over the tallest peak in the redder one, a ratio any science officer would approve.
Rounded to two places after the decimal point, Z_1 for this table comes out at 0.90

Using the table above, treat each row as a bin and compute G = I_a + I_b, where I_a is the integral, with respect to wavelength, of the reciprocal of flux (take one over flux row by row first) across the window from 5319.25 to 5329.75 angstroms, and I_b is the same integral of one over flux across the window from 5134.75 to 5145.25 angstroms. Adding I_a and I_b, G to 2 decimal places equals 3.01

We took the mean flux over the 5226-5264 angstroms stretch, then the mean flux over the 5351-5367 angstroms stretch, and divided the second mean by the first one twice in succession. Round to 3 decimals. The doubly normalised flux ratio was 0.155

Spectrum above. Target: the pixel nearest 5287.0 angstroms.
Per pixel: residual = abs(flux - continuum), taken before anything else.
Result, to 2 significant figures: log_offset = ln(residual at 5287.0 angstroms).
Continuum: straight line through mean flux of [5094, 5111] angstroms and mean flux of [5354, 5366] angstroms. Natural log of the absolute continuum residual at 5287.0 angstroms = -1.7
